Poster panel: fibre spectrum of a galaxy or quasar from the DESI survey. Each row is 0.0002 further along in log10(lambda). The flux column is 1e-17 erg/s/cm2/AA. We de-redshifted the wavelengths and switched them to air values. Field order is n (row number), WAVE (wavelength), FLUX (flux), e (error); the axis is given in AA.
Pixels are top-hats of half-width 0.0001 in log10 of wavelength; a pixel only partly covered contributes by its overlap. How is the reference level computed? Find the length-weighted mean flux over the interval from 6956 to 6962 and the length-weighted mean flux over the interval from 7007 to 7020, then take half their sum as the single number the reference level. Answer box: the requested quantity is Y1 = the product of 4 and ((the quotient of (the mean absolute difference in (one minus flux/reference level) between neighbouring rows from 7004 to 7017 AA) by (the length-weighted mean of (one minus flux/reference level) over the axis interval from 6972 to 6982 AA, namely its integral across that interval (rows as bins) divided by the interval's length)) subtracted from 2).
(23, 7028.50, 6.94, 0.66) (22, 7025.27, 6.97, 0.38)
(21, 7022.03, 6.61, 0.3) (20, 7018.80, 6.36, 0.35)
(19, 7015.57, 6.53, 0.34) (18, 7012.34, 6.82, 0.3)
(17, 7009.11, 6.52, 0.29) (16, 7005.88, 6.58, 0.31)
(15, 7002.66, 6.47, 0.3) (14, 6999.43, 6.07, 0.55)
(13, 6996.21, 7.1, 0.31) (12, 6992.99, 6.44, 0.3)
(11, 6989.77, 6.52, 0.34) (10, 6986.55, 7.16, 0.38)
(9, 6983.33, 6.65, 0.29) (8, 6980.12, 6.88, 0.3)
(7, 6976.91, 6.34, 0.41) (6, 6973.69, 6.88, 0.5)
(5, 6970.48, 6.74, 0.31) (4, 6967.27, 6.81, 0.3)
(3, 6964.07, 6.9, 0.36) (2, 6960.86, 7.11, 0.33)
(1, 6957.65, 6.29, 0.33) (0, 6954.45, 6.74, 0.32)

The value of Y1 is 18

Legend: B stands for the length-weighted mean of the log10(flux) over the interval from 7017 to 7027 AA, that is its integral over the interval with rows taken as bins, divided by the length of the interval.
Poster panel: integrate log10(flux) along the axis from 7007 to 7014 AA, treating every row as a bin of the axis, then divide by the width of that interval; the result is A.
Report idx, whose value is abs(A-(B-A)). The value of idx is 0.823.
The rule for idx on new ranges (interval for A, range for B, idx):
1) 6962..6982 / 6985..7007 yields 0.840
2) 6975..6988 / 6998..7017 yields 0.846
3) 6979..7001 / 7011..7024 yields 0.831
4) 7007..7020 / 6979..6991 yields 0.801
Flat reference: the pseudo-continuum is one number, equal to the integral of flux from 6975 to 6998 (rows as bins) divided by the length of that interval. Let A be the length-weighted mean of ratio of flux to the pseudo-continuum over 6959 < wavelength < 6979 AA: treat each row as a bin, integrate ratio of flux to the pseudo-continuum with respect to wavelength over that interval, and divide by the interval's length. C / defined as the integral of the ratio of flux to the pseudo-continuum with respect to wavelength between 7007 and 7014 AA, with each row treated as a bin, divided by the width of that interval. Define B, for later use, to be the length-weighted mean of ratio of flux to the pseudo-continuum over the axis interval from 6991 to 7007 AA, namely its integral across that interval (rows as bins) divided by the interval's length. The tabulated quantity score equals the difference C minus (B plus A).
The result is -0.99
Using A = 1.010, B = 0.97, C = 0.990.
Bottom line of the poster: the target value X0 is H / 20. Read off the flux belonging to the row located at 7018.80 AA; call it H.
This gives 0.318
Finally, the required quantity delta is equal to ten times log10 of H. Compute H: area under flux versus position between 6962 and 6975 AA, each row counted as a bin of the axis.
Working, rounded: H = 89.0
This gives 19.5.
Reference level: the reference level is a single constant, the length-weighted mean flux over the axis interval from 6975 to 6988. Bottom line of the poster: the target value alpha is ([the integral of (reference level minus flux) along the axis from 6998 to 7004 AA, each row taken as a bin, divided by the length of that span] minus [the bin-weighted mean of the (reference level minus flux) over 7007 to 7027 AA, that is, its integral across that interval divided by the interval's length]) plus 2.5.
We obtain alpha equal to 2.87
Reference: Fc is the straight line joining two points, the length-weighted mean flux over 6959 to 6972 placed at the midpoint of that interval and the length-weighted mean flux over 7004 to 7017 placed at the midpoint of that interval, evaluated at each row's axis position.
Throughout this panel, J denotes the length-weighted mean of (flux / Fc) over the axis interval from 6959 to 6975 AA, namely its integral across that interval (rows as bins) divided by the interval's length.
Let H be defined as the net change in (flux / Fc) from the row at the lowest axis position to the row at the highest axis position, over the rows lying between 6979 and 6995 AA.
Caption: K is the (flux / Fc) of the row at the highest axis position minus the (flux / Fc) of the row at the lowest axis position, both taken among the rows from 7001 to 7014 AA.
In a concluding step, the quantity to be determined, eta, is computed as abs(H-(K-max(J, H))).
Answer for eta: 0.89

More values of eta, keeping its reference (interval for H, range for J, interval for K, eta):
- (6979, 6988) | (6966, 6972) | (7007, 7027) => 0.95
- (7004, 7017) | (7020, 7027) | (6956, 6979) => 1.01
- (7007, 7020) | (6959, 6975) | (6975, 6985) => 0.93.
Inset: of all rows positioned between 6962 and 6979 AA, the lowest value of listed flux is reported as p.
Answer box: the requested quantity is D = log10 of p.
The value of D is 0.802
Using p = 6.34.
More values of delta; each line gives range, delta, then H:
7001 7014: 19.3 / 85.7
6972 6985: 19.4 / 87.0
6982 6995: 19.4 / 87.1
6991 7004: 19.3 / 84.8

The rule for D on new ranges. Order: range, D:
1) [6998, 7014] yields 0.783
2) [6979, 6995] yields 0.809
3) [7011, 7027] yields 0.803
